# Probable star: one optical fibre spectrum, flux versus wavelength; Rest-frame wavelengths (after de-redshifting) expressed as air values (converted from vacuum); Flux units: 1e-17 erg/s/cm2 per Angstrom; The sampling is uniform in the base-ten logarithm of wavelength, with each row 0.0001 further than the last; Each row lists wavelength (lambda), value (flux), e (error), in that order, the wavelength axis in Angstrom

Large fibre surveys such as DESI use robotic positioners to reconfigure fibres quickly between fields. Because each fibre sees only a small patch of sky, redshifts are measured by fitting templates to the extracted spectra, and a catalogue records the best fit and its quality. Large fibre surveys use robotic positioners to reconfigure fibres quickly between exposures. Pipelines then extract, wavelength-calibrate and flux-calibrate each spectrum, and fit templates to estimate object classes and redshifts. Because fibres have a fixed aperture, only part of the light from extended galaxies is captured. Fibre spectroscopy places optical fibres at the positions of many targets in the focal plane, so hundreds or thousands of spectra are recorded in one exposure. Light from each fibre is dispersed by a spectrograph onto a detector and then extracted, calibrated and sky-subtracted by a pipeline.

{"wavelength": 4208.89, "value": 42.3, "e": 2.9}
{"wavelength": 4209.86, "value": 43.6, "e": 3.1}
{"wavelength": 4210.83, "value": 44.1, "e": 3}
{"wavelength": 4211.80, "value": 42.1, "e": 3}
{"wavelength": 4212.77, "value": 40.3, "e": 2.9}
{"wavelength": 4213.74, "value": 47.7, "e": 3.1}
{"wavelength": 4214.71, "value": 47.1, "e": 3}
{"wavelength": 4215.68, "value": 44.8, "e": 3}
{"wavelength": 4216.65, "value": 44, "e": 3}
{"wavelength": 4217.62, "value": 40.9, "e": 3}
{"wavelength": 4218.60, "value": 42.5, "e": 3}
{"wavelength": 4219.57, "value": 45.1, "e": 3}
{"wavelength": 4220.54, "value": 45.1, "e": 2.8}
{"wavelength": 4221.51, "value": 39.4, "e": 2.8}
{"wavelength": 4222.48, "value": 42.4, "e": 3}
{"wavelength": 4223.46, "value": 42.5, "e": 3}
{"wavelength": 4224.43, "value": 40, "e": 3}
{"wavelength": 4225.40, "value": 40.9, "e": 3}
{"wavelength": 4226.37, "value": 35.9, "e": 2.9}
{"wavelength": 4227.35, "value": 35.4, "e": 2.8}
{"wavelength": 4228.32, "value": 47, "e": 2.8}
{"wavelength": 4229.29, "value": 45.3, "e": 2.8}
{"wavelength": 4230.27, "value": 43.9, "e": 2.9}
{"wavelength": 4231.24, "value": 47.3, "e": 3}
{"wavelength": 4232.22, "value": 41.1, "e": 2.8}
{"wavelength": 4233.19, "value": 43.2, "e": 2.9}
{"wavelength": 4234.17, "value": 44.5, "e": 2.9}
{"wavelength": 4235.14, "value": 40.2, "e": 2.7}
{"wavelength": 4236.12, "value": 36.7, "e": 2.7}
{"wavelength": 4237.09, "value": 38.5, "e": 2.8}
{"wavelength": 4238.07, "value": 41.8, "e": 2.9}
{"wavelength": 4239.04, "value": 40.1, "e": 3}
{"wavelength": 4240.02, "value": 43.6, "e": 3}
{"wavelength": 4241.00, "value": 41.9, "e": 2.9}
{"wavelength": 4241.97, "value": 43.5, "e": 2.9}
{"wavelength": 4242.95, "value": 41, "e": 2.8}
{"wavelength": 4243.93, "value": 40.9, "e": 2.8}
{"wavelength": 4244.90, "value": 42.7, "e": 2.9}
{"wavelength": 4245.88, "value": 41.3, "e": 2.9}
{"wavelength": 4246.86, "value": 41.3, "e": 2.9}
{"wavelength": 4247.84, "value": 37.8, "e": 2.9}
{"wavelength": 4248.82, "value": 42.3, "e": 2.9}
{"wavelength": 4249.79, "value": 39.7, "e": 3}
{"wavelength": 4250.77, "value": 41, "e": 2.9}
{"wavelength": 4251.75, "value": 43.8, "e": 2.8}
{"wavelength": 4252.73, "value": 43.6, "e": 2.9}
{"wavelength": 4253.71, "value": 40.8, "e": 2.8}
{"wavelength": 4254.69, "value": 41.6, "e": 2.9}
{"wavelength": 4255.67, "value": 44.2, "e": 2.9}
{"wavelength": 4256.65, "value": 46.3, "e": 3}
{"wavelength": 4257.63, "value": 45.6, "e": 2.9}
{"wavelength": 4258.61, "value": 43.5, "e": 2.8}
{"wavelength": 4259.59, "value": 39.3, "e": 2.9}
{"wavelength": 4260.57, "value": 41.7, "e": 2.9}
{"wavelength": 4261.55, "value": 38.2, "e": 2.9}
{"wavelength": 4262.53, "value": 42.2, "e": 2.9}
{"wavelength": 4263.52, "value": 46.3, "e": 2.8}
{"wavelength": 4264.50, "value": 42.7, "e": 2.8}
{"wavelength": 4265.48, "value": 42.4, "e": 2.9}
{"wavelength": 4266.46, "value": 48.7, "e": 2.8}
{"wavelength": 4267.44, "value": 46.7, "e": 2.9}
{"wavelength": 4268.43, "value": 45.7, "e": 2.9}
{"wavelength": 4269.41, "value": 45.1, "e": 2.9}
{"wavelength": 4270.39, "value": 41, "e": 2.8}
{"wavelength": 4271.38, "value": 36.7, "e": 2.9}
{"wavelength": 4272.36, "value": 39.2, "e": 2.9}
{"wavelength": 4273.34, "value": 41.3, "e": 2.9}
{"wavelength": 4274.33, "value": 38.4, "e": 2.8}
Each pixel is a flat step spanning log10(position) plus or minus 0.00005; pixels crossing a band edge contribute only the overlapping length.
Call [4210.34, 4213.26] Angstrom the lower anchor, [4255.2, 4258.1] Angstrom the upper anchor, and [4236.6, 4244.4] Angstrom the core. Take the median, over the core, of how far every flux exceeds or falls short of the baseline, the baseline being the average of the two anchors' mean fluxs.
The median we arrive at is -2.4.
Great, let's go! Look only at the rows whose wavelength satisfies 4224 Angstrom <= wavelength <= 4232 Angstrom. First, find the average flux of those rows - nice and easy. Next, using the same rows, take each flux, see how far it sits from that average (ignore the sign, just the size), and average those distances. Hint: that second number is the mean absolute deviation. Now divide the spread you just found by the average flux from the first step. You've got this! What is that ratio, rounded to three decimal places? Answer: 0.093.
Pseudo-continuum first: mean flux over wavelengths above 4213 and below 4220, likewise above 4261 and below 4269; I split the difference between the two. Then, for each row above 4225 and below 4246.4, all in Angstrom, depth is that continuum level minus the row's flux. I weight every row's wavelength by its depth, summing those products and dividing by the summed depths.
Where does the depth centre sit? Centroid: 4235.4 Angstrom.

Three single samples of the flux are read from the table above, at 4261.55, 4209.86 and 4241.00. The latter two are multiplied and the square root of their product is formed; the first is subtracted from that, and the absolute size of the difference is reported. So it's 5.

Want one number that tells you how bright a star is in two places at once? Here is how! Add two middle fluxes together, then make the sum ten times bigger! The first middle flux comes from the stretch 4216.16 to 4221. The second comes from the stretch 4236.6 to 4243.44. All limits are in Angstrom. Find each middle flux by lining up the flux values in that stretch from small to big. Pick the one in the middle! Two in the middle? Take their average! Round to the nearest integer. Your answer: 858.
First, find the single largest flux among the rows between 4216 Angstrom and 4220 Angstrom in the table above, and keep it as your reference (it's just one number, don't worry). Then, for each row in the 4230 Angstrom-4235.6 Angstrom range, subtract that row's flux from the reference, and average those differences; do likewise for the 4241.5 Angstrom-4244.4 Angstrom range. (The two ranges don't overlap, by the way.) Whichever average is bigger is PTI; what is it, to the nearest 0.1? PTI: 3.3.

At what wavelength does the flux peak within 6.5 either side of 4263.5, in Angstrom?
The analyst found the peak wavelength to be 4266.46 Angstrom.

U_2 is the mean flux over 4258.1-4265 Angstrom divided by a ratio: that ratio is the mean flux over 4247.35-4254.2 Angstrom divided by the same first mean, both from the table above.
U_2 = 42.7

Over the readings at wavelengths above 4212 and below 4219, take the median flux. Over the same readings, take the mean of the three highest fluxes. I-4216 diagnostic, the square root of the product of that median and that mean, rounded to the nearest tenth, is 45.2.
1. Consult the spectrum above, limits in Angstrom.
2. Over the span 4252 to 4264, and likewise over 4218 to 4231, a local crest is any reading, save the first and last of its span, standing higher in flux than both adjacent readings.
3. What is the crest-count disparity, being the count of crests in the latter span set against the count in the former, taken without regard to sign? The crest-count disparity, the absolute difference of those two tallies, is 1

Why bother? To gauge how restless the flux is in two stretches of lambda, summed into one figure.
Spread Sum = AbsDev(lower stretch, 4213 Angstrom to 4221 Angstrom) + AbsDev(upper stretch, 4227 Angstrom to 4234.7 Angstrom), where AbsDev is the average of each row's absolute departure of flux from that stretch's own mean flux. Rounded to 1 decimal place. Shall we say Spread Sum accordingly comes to 4.3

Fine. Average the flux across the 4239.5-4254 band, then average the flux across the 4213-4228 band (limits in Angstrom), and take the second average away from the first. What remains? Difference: -0.6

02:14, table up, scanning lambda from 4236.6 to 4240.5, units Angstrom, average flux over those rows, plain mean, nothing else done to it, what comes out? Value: 41.0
